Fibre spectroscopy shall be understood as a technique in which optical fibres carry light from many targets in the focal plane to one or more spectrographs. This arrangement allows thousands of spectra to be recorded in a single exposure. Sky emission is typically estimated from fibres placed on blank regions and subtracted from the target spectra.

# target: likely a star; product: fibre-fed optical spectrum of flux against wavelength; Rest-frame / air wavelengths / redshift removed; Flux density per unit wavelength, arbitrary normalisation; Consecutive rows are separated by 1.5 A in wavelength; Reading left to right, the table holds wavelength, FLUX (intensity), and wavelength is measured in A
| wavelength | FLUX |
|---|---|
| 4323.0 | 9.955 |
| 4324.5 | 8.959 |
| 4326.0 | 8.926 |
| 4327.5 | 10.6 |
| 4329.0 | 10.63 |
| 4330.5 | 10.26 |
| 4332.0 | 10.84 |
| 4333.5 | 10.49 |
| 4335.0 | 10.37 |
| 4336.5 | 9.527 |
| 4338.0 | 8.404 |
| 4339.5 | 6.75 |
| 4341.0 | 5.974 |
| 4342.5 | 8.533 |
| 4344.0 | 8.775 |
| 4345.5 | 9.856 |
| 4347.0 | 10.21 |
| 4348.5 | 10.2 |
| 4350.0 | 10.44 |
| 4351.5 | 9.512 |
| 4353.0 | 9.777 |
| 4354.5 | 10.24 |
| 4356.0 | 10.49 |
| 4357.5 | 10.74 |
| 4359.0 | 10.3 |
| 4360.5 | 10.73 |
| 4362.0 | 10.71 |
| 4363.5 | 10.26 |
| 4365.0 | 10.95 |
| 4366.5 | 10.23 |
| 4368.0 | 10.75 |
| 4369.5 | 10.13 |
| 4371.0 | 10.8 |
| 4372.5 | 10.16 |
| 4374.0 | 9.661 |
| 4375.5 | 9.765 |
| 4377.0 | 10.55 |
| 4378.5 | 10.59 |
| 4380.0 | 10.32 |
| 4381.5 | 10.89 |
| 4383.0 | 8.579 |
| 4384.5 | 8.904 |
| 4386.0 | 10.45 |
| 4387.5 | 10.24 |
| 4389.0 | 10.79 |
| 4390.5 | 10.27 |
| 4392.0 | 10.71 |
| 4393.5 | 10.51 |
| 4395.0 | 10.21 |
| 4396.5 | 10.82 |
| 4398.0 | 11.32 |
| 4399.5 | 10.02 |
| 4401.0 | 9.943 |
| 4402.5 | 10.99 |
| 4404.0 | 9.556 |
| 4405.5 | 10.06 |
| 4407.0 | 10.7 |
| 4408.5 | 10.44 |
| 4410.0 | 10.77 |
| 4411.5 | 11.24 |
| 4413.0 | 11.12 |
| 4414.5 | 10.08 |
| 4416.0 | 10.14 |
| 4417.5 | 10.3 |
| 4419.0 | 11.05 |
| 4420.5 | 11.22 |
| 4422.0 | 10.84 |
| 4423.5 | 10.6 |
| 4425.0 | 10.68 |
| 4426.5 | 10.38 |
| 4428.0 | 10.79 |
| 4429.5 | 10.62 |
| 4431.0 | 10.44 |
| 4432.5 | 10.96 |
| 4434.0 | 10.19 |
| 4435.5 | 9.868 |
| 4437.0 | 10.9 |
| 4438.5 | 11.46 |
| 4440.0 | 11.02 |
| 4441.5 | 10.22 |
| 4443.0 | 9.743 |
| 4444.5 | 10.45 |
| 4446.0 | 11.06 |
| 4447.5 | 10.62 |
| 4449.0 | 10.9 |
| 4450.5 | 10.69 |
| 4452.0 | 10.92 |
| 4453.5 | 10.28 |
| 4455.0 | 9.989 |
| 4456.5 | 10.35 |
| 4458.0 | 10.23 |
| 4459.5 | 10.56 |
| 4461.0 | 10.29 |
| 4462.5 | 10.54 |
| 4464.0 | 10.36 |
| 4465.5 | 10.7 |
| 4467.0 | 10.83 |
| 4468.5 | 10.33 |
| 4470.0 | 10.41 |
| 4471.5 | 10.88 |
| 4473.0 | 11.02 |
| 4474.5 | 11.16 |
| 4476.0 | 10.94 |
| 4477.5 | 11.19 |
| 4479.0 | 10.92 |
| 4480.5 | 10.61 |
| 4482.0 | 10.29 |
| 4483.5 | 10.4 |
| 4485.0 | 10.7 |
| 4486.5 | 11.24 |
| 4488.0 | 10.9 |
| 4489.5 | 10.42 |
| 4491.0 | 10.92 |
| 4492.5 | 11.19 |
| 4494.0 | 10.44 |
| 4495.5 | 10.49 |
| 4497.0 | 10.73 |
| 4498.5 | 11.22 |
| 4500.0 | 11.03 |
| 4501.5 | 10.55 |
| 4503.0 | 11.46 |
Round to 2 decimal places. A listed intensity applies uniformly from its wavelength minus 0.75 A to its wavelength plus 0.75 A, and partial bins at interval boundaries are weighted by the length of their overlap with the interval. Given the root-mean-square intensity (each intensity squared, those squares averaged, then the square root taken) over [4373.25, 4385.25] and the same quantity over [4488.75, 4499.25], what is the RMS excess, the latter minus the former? 0.84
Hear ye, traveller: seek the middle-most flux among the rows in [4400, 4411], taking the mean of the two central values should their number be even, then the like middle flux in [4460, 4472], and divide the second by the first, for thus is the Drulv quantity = 1.00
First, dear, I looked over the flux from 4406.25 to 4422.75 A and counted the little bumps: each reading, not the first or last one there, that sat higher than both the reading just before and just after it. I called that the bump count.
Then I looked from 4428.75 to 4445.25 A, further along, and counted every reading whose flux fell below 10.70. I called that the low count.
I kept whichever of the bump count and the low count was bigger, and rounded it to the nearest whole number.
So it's 7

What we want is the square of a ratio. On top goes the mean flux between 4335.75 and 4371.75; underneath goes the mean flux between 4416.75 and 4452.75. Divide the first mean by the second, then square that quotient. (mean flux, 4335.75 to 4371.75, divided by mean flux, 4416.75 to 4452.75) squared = 0.84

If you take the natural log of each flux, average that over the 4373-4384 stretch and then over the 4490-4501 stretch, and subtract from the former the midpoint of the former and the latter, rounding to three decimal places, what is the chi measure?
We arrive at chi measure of -0.040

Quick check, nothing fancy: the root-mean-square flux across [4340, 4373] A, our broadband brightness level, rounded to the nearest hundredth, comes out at 10.05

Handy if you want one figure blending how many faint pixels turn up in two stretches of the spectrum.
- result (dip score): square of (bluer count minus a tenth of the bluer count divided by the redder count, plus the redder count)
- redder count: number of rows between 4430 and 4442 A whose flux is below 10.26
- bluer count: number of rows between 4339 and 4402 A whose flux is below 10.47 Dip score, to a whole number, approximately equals 847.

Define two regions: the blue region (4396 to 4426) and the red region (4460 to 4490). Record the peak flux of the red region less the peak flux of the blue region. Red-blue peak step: -0.1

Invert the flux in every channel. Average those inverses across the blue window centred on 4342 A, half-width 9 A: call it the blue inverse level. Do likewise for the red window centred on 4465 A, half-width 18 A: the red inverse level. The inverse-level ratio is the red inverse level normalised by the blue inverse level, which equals 0.83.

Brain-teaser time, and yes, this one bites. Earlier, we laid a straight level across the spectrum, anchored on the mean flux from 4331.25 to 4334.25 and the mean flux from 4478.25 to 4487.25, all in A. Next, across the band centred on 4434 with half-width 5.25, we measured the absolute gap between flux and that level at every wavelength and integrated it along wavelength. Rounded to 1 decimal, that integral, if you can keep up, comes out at 4.3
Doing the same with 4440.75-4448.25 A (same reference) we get 3.1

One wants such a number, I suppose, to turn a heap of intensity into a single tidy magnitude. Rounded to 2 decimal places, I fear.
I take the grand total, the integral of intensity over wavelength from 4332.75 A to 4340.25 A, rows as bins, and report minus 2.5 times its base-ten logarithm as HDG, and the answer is -4.59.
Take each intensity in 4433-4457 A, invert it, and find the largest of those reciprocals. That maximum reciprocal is 0.103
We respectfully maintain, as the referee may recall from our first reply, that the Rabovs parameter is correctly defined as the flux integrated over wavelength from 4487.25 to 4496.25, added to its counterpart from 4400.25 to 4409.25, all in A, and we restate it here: 189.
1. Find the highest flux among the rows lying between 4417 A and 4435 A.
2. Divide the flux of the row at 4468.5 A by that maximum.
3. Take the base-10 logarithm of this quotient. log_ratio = -0.036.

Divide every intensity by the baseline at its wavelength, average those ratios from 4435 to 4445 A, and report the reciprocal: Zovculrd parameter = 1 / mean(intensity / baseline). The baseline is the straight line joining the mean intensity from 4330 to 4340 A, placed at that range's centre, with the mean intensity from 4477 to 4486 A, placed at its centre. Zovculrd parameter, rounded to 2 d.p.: 0.98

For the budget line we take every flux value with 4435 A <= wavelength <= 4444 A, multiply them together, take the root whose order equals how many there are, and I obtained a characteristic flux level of 10.5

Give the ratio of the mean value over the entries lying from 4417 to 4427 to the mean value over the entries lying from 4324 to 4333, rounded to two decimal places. 1.07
